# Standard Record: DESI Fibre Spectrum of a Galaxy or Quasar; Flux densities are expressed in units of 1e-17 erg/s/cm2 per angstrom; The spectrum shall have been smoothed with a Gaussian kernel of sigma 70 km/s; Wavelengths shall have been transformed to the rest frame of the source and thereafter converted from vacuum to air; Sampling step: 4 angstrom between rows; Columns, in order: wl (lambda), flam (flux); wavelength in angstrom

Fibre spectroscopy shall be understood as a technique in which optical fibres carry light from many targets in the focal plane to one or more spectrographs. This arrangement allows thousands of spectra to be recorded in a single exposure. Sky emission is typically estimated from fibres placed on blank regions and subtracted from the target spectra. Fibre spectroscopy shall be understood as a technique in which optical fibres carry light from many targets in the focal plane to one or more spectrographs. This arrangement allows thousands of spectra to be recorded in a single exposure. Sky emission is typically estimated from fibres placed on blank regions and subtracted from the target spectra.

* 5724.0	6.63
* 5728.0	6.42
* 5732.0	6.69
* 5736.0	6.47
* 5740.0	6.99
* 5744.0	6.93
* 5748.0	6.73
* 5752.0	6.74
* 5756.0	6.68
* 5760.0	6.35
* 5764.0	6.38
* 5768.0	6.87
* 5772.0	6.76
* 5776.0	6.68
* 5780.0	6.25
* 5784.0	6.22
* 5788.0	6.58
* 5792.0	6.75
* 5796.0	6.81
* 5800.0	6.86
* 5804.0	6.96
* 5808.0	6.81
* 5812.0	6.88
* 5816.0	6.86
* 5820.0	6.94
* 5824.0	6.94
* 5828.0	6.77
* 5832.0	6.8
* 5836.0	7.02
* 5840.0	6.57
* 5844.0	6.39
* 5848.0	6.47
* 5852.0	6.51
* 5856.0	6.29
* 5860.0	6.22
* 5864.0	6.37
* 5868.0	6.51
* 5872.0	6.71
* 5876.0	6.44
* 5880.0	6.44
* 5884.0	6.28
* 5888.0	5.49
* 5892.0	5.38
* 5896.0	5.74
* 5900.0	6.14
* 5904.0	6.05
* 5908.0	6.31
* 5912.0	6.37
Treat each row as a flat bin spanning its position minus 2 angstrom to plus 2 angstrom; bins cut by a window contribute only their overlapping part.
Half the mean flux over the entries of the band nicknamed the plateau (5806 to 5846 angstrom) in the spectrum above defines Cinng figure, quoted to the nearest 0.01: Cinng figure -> 3.40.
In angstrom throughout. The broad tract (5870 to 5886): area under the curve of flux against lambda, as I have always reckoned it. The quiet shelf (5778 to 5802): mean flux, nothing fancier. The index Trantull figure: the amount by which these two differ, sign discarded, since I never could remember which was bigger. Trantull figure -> 97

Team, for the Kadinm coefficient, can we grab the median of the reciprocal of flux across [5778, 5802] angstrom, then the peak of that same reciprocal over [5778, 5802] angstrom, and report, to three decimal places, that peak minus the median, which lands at 0.011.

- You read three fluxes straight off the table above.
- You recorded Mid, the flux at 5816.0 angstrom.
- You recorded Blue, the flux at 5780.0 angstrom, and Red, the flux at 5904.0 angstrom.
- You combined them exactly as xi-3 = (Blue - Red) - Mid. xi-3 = -6.7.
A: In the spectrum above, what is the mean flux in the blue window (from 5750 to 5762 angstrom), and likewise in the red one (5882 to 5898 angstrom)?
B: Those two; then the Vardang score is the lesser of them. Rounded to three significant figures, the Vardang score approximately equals 5.72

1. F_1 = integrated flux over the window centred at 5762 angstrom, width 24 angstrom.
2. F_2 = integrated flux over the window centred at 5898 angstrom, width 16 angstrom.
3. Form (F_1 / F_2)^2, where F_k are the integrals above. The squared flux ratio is 2.9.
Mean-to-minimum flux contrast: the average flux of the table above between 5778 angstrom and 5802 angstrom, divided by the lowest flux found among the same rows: 1.06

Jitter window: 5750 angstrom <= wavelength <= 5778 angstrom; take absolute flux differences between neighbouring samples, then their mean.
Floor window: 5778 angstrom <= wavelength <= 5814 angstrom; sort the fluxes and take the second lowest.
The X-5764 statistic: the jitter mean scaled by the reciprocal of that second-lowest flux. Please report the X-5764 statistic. 0.029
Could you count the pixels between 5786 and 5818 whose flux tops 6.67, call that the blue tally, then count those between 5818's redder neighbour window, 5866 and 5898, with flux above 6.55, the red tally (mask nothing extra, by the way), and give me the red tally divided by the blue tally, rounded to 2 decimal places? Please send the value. 0.14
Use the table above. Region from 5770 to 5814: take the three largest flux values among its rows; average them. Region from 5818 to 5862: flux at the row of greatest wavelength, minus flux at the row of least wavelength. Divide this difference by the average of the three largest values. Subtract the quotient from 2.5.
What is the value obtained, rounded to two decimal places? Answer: 2.60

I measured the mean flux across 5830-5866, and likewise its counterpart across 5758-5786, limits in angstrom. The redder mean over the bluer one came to 1.00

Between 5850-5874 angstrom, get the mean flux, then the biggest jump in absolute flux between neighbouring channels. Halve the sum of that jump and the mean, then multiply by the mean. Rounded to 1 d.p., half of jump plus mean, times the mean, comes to 21.4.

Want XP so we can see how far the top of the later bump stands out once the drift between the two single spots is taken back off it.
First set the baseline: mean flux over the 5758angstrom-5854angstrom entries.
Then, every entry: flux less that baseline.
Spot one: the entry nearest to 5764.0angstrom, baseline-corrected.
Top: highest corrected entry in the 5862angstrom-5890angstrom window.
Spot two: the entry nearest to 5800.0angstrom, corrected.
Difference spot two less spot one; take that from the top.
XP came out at -0.45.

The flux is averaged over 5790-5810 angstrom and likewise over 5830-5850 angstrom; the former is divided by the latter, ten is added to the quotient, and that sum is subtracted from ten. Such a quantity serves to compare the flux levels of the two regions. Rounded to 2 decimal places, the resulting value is -1.03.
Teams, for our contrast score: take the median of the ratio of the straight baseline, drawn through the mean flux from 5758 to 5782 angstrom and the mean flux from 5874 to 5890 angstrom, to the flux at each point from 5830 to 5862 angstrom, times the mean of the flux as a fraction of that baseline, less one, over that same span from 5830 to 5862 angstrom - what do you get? 0.038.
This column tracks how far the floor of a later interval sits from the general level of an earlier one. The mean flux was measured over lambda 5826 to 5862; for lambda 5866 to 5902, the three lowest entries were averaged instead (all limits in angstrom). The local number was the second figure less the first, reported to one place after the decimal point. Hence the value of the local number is -1.0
